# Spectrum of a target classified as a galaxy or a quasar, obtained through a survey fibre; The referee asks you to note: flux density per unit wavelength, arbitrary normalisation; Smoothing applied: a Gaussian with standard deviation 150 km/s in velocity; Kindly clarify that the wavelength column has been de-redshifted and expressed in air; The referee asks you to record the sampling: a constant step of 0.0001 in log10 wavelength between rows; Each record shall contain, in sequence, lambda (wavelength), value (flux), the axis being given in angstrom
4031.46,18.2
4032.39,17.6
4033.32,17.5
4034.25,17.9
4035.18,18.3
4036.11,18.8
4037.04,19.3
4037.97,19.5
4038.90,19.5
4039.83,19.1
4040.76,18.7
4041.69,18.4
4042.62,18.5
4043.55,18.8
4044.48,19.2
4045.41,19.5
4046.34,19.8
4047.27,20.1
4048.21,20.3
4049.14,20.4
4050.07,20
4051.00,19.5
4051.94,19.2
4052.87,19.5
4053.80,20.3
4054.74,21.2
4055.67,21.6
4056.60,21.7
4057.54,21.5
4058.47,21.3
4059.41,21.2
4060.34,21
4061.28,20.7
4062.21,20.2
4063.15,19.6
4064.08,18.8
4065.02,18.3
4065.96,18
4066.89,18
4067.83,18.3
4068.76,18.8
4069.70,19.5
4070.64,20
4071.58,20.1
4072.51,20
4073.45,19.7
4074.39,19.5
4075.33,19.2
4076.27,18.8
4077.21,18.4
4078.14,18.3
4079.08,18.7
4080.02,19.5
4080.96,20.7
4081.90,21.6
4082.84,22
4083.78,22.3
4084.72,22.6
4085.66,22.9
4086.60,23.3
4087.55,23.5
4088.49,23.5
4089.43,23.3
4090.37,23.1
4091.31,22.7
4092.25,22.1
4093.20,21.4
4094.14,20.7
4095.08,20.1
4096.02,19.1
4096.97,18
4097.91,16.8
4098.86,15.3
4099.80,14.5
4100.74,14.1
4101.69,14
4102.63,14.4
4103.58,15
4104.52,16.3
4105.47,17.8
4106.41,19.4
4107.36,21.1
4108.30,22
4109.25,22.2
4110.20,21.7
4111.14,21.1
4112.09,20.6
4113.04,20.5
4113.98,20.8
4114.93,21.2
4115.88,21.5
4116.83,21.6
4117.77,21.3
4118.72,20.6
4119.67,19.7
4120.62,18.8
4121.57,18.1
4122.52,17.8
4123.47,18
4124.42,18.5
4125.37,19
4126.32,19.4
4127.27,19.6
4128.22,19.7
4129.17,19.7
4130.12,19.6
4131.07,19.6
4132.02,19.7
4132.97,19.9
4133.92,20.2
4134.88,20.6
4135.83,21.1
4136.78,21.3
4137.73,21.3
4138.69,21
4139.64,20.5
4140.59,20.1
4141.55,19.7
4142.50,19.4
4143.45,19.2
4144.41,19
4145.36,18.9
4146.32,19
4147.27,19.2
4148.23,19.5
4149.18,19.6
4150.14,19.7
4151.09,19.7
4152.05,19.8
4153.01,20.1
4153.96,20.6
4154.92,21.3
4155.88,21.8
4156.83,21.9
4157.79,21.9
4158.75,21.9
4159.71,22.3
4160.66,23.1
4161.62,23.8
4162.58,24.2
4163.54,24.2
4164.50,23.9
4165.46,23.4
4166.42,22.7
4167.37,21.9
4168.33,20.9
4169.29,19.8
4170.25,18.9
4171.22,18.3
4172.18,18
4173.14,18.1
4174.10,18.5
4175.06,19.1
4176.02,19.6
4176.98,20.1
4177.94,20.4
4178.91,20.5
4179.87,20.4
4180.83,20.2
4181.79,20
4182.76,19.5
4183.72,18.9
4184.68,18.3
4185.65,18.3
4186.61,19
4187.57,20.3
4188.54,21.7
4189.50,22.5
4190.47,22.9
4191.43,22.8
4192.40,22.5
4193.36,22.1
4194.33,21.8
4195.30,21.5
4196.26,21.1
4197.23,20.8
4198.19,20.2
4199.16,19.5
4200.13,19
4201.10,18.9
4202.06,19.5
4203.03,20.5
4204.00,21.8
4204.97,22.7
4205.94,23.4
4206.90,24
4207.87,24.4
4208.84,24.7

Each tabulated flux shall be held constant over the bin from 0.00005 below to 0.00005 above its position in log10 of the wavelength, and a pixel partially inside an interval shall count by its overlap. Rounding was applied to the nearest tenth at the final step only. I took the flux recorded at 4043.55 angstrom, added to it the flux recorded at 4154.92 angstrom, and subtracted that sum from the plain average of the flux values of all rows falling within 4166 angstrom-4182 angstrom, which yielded -20.3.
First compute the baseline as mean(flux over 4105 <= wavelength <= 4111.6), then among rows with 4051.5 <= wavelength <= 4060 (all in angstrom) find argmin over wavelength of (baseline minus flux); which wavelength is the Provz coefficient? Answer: 4056.60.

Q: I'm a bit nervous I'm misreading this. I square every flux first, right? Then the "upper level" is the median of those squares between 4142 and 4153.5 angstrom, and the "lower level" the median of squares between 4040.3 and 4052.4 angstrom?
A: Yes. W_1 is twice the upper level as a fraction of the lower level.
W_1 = 2.0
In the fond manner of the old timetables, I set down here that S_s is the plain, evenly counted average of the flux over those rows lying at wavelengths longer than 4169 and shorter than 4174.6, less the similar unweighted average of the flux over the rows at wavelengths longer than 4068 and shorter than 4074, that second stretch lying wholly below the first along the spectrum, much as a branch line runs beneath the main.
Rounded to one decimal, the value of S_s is -1.1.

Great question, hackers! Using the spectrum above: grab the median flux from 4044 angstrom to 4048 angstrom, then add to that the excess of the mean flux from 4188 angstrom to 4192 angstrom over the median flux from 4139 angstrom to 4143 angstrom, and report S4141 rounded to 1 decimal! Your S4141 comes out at 22.2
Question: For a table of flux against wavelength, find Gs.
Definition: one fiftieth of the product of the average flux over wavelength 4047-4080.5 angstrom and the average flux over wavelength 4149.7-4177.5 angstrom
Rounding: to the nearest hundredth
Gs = 8.30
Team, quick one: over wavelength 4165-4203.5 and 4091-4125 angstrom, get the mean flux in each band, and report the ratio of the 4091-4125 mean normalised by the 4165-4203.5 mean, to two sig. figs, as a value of 0.94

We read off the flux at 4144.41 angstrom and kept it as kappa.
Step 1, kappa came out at 19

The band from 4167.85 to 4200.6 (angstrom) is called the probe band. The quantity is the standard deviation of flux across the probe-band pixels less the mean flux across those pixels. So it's -18.7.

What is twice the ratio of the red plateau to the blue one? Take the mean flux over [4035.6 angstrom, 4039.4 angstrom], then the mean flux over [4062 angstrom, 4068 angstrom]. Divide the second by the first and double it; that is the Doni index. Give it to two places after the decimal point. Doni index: 1.94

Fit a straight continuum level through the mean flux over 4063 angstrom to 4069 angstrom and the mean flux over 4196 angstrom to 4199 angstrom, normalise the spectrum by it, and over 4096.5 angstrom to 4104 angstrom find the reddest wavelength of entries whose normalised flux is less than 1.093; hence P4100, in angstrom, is 4103.58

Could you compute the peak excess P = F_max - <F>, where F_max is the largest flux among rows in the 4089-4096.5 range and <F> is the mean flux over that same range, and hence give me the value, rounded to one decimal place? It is 1.7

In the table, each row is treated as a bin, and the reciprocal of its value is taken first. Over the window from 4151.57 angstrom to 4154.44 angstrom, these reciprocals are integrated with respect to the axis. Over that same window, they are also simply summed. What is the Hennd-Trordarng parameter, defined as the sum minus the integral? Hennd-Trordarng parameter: 0.0065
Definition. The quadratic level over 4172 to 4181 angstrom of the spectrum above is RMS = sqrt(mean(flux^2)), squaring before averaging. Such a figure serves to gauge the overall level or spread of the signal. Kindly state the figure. 19.5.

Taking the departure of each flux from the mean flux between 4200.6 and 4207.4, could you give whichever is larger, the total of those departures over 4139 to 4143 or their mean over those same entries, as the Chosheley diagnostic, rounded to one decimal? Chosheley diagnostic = -1.6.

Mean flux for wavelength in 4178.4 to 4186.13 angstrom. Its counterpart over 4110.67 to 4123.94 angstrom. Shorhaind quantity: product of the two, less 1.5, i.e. 391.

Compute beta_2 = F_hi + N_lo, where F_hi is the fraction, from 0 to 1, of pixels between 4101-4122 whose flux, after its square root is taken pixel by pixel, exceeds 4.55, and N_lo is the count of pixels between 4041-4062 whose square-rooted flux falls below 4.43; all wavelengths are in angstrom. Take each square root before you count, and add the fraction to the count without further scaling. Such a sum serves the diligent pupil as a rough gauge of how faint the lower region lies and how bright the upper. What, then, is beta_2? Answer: 8.5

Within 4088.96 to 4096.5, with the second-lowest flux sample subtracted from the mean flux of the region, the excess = 1.5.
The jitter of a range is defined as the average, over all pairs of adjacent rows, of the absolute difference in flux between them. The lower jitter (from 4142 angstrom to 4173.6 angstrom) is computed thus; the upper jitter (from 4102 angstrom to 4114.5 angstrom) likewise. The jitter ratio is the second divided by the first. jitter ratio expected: 2.2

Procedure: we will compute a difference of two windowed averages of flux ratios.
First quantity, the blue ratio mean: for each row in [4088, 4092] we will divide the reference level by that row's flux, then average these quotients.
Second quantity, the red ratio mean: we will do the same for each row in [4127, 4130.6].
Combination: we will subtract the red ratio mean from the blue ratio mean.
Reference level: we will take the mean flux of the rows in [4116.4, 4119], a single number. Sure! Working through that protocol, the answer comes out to -0.16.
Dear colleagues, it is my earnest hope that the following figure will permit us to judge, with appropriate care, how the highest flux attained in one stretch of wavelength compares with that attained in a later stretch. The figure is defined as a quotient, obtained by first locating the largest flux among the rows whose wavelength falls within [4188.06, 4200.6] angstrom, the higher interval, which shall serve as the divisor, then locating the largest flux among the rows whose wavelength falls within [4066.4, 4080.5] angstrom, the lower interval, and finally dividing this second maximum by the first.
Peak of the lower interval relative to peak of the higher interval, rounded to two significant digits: 0.88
